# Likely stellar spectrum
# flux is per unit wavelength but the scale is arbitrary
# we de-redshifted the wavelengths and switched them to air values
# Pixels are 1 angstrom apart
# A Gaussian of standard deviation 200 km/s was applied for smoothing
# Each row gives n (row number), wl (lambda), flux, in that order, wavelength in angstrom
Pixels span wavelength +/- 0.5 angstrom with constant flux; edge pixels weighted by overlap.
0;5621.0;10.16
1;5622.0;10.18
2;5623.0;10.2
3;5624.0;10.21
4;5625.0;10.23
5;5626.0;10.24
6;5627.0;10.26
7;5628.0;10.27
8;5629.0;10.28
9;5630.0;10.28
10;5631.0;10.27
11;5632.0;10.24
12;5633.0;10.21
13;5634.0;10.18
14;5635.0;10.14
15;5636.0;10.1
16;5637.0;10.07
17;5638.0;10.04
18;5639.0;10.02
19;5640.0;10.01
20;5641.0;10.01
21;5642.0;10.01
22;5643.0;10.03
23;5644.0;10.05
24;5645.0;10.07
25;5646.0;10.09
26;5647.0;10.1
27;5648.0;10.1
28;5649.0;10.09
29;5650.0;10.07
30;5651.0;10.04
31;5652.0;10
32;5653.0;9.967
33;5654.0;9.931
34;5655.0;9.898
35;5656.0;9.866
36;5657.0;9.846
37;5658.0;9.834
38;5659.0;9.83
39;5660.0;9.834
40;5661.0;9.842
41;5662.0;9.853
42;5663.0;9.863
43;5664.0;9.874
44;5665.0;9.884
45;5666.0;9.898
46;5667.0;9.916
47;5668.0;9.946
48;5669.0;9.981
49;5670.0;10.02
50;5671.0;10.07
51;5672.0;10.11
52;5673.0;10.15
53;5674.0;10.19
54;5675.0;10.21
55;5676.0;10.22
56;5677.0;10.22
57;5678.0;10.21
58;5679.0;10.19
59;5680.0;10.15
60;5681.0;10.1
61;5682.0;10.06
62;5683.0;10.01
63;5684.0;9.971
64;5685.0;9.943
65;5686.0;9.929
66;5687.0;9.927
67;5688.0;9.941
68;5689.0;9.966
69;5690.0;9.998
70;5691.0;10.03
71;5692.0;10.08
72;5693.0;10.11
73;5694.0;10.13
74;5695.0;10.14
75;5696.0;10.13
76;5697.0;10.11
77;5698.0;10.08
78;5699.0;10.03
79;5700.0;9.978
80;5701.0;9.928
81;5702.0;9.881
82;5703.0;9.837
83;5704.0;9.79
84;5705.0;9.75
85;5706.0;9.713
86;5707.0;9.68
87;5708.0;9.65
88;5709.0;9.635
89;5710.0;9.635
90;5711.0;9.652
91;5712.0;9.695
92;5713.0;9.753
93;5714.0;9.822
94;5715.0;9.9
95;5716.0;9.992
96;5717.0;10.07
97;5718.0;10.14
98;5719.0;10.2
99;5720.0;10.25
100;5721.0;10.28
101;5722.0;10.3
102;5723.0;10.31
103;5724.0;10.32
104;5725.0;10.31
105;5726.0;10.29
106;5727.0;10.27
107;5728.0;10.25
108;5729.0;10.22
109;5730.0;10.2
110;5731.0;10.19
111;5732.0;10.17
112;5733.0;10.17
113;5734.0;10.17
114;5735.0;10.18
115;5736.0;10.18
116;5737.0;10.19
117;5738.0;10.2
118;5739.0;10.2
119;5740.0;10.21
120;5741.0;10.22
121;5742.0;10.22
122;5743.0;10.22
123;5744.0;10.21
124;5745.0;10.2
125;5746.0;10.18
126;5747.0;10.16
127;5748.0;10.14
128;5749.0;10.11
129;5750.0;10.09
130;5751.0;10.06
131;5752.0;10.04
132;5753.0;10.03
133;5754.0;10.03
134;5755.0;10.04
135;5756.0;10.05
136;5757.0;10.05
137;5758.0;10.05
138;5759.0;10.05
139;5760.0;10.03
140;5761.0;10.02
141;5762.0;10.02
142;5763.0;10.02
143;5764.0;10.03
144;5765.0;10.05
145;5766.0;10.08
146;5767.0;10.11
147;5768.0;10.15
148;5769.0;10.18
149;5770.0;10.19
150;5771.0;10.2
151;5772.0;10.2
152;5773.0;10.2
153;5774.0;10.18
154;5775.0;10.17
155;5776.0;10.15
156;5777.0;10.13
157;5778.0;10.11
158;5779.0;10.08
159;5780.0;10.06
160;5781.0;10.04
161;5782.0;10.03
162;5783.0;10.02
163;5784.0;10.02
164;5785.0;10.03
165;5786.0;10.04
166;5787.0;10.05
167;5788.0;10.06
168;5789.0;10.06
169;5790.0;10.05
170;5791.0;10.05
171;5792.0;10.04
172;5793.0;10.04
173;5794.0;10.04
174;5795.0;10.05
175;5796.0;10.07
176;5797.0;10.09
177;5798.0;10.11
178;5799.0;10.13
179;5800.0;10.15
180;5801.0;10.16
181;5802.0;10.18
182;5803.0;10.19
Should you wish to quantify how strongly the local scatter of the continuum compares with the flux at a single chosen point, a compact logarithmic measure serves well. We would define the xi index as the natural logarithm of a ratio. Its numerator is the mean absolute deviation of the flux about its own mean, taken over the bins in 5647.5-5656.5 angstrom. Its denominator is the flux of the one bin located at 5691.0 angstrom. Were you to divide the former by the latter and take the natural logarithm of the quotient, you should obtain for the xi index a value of -4.9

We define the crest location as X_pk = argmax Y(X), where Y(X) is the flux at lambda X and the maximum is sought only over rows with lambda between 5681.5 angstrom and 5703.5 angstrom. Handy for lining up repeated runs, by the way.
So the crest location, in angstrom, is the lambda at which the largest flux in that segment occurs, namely 5695.0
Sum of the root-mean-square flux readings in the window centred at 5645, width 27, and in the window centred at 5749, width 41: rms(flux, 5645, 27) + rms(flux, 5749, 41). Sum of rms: 20.16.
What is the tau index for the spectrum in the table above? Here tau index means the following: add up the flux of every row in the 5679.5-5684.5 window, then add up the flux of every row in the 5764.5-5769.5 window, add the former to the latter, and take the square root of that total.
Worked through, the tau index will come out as 10.04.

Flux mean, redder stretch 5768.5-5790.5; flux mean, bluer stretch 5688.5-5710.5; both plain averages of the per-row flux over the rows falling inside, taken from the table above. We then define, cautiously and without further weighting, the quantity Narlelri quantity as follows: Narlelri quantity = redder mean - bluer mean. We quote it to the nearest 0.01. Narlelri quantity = 0.18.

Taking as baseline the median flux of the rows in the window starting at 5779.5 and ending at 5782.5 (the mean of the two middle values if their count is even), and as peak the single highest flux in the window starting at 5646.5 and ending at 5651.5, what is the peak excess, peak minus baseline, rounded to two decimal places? 0.06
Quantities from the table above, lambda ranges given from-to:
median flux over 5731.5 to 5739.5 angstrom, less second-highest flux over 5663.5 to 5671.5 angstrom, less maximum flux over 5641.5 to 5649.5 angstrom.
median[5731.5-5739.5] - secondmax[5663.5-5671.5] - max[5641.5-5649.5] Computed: -9.9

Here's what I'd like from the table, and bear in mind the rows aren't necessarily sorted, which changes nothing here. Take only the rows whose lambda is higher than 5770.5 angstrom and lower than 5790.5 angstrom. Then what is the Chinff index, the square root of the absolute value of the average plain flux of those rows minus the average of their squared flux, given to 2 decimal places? 9.58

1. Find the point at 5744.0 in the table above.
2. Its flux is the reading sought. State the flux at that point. 10.21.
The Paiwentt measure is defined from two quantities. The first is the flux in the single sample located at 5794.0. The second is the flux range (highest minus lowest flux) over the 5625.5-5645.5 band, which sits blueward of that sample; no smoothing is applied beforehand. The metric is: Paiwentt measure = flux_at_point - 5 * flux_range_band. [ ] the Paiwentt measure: 8.7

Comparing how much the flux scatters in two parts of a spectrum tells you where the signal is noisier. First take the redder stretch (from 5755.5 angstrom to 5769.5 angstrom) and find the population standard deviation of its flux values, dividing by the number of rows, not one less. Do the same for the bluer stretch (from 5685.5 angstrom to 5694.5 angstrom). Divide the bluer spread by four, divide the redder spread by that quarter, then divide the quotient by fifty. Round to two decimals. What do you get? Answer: 0.05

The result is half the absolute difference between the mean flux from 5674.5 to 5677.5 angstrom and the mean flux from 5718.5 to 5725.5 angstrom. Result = 0.032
